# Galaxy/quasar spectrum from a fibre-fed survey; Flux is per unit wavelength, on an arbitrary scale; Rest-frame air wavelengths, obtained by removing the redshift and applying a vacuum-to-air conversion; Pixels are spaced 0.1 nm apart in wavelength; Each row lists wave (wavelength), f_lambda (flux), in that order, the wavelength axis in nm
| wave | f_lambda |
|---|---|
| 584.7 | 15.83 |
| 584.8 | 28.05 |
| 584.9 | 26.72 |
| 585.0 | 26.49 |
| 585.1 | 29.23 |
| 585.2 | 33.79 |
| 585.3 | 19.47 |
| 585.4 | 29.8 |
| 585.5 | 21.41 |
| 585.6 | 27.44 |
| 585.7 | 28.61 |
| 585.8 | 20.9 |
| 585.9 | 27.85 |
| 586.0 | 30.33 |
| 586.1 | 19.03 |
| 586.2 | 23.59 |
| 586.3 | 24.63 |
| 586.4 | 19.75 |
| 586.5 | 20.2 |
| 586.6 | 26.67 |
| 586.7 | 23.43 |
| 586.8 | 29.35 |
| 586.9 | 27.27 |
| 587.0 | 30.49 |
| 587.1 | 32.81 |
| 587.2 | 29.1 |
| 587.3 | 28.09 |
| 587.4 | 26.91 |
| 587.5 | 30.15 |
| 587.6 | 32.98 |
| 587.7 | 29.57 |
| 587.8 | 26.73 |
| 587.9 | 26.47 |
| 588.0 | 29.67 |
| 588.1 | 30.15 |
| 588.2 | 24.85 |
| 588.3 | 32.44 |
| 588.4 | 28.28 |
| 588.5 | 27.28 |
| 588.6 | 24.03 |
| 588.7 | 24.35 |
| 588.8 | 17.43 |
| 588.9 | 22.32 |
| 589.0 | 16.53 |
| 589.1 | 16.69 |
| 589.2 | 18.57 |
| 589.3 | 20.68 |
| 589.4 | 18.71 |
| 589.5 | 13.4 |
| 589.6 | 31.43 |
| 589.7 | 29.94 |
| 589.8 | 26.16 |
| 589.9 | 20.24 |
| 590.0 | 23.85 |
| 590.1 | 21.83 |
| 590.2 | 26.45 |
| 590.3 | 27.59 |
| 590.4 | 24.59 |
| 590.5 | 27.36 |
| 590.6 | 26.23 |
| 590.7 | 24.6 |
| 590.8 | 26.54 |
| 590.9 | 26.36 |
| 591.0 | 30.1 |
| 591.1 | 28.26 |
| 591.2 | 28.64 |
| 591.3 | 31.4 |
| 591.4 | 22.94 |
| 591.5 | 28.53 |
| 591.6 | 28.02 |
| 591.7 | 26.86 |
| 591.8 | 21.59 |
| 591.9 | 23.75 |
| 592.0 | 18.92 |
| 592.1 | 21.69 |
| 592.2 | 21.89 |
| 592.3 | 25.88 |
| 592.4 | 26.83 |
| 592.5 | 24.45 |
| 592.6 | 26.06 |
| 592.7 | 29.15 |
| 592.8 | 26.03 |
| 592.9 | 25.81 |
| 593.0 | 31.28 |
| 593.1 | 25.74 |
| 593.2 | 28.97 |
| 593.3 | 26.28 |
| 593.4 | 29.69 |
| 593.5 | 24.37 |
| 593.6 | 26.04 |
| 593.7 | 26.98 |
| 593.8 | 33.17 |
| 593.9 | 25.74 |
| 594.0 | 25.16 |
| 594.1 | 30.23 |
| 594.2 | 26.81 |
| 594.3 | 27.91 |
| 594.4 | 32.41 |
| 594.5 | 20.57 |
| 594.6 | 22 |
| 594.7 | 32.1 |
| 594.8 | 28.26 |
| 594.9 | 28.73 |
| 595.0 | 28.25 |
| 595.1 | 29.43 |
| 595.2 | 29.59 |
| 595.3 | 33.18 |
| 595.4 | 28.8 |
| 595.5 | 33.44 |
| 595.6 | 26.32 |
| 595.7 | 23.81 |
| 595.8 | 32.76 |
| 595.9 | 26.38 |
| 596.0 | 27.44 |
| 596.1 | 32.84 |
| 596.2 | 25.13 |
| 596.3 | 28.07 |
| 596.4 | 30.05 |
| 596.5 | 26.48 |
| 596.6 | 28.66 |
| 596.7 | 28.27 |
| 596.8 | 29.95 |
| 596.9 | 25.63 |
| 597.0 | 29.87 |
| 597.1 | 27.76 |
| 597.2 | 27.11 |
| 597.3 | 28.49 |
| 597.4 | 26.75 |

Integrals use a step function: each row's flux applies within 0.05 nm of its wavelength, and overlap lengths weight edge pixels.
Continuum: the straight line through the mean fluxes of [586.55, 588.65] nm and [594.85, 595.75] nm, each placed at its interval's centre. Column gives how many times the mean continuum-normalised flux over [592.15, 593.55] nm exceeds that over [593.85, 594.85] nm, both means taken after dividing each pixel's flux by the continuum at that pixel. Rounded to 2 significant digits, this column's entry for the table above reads 0.99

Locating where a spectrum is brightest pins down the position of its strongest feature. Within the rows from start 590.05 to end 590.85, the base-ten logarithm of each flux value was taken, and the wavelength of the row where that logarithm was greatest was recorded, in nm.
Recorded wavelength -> 590.3 nm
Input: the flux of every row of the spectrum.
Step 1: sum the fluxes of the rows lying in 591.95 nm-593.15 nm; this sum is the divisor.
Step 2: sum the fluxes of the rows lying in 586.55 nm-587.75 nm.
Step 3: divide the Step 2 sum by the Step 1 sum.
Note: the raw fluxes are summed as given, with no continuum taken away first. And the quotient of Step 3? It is 1.14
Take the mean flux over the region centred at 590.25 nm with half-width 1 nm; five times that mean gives 126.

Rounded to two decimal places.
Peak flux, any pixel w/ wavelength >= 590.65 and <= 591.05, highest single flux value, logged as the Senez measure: 30.10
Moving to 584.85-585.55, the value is 33.79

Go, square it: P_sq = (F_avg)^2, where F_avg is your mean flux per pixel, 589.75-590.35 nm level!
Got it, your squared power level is 593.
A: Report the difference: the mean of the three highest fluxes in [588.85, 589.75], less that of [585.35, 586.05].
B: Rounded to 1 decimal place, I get -1.7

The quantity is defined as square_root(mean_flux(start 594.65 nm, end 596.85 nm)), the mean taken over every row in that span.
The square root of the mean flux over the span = 5.38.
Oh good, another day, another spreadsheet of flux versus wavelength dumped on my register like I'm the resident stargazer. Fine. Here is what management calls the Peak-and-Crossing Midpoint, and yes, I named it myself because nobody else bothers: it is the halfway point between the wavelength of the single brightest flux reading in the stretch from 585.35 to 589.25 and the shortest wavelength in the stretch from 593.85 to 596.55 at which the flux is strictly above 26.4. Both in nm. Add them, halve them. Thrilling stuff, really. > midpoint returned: 590.85 nm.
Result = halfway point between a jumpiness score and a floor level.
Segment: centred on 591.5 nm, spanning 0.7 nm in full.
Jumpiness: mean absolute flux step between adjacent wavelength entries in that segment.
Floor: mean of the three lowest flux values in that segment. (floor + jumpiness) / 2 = 14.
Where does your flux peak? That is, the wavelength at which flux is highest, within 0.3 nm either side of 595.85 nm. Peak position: 596.1 nm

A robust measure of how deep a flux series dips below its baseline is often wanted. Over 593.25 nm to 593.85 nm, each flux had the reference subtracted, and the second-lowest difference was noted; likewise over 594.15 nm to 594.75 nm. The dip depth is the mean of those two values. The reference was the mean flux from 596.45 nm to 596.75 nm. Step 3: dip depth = -3.8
